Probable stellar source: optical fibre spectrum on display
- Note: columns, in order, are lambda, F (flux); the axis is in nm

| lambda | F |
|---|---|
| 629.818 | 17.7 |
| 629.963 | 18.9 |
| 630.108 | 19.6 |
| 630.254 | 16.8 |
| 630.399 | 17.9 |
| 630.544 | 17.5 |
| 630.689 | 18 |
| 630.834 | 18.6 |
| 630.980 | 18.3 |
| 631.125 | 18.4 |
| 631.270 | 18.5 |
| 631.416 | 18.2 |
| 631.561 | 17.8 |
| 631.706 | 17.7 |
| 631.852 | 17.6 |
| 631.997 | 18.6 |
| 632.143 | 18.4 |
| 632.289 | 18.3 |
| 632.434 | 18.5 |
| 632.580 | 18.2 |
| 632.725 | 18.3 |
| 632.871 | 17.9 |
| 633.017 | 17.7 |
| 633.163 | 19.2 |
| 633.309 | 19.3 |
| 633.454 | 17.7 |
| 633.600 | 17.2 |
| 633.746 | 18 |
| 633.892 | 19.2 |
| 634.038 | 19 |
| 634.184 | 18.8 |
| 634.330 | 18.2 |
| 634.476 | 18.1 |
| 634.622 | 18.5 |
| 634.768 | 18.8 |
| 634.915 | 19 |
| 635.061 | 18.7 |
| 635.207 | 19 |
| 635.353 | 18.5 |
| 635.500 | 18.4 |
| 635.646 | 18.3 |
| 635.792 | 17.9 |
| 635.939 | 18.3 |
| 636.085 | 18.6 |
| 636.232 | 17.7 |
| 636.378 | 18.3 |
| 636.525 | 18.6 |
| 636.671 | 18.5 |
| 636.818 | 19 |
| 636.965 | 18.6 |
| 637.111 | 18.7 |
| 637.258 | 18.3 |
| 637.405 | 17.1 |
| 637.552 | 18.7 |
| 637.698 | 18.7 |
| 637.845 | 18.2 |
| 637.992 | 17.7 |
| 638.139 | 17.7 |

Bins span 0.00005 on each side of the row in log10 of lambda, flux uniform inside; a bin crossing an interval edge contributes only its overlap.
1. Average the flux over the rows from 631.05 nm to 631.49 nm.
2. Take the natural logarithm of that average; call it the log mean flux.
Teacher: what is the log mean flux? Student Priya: 2.91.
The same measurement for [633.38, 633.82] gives 2.87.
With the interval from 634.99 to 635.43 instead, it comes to 2.93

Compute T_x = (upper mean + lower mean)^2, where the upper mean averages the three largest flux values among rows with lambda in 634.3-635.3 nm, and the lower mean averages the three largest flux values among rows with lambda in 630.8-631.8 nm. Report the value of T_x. 1401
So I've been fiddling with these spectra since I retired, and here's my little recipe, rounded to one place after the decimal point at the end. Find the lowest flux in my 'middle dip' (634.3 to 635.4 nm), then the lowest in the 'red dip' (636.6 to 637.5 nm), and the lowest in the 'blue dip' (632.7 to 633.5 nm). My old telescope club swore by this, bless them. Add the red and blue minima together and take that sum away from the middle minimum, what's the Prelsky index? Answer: -16.7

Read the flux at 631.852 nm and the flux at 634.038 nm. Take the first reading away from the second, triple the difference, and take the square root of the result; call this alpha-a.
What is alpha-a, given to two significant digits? 2.0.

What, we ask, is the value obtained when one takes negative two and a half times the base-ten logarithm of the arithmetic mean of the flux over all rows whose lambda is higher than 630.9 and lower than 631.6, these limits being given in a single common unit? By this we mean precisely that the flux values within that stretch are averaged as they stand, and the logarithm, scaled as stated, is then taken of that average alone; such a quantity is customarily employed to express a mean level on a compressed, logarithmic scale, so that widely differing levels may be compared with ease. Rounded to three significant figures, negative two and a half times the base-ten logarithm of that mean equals -3.15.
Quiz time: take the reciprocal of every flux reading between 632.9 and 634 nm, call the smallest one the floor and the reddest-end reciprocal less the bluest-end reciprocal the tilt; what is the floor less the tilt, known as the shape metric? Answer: 0.0562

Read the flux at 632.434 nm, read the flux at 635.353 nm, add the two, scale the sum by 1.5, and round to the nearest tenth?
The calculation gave 55.5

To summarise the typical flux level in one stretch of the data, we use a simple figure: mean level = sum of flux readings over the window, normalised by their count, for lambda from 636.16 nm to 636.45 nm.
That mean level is 18.0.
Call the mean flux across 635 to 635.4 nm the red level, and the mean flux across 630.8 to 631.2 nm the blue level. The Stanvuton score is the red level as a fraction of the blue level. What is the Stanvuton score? 1.02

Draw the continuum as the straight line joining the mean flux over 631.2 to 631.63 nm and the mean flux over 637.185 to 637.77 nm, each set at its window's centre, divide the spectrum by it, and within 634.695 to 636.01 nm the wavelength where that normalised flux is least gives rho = 635.792 nm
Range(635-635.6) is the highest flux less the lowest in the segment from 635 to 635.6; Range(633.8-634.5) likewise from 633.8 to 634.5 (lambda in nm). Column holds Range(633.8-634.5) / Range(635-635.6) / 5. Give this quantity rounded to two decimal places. 0.37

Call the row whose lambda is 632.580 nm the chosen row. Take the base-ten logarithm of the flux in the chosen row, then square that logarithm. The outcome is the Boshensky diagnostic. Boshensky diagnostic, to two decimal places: 1.59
